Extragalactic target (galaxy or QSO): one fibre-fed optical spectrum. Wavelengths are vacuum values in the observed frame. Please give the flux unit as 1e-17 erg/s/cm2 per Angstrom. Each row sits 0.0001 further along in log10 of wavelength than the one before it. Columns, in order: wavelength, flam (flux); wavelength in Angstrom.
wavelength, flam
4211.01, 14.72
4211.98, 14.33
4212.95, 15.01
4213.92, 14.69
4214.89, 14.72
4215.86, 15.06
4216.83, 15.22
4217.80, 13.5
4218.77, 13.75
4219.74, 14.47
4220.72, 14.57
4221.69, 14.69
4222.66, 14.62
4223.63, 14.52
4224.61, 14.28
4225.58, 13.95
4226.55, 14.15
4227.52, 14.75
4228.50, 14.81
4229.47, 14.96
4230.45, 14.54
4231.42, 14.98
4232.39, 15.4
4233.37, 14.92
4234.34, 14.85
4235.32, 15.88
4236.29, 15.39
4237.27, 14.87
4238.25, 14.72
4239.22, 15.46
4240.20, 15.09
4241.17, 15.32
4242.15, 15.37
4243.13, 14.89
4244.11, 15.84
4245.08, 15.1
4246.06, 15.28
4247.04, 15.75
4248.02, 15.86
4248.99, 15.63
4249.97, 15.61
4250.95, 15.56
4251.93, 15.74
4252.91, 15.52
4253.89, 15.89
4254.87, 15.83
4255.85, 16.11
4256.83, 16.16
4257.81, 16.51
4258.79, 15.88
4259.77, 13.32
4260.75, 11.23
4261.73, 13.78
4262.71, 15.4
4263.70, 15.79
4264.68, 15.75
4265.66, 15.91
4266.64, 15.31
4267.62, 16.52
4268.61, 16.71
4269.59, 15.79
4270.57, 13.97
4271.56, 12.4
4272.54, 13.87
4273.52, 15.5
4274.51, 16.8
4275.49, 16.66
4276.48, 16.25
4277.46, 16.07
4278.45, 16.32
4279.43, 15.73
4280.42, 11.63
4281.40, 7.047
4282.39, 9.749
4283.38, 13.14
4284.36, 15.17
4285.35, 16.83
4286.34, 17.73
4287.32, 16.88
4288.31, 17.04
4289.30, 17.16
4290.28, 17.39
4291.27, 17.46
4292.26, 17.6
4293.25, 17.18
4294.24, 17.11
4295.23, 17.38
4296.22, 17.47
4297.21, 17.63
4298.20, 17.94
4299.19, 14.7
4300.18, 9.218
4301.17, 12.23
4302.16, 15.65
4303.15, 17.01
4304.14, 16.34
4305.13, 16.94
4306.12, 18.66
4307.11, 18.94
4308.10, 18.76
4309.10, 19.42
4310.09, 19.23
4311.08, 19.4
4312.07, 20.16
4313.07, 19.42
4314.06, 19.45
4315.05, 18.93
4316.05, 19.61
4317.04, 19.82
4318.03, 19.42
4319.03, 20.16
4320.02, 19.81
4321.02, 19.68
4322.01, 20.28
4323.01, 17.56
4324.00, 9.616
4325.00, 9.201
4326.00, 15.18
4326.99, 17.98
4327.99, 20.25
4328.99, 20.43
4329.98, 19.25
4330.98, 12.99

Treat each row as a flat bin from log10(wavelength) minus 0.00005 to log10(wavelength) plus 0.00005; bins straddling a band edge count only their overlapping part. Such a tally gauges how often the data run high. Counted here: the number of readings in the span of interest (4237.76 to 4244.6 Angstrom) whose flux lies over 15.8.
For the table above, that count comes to 1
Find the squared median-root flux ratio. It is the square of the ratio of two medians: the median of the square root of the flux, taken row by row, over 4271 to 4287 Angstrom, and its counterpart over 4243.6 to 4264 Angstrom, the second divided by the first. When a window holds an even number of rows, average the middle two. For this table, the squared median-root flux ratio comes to 1.01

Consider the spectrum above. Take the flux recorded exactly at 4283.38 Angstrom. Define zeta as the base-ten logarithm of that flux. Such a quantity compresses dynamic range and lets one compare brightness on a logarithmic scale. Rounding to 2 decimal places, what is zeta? 1.12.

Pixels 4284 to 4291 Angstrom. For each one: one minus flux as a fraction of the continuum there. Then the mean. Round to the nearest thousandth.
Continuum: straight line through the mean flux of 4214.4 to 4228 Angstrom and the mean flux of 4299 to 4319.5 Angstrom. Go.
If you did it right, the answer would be 0.004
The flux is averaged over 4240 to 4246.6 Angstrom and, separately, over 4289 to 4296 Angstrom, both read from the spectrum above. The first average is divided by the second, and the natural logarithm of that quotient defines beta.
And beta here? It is -0.13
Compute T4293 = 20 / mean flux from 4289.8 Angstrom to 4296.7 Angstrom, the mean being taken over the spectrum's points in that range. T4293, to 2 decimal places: 1.15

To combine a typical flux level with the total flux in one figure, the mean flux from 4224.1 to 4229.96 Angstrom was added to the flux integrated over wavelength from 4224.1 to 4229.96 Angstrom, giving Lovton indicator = 99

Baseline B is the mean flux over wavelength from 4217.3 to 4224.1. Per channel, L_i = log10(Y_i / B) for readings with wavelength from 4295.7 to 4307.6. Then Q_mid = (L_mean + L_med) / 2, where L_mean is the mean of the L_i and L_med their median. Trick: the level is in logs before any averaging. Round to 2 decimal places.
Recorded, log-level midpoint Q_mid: 0.06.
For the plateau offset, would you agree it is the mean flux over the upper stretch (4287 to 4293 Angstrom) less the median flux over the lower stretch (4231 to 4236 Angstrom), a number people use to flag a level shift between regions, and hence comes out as 2.3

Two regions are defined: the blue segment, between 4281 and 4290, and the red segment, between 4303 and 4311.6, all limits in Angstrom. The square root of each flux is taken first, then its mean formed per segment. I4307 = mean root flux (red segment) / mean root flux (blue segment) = 1.13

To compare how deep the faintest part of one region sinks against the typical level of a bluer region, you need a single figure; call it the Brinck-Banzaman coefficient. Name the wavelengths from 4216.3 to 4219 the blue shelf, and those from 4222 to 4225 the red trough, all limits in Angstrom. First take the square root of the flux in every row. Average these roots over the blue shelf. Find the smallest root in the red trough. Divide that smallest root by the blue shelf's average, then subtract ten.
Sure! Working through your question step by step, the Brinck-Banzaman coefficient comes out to -9.00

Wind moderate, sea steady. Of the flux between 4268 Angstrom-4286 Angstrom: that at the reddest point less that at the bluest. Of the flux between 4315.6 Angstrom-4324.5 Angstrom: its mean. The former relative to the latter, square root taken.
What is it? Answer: 0.081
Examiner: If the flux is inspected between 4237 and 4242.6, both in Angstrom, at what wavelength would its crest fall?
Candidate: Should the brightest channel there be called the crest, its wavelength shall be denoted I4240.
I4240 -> 4239.22 Angstrom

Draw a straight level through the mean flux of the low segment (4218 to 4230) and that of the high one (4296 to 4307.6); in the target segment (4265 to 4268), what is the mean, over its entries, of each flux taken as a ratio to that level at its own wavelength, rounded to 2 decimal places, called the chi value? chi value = 1.04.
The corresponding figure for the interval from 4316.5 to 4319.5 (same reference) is 1.21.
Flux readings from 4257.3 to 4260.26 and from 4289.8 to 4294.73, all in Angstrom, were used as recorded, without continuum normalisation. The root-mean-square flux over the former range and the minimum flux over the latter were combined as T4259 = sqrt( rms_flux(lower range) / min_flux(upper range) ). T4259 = 0.95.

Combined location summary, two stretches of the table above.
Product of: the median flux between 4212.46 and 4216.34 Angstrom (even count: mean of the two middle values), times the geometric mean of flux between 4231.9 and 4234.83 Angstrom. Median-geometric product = 224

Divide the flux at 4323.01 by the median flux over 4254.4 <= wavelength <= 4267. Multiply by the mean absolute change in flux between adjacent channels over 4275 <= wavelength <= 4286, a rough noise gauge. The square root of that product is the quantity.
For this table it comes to 1.5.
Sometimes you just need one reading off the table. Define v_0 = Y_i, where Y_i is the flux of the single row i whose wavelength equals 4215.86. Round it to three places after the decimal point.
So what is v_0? 15.060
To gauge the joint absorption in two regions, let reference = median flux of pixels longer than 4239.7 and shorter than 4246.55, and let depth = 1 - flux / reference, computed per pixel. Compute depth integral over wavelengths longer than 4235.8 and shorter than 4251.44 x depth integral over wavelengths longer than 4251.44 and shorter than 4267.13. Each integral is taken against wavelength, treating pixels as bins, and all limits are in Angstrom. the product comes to 0.0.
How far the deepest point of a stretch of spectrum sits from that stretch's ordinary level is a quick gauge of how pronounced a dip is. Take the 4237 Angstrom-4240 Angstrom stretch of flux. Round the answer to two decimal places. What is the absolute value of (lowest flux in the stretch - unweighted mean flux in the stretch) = 0.30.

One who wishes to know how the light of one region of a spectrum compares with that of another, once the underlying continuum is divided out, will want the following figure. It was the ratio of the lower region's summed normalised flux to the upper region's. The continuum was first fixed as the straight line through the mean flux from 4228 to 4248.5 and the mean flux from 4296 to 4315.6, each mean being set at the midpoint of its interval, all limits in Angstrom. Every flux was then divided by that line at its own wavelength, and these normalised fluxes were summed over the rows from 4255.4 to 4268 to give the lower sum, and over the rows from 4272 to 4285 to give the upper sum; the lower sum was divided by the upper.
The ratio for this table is 1.11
